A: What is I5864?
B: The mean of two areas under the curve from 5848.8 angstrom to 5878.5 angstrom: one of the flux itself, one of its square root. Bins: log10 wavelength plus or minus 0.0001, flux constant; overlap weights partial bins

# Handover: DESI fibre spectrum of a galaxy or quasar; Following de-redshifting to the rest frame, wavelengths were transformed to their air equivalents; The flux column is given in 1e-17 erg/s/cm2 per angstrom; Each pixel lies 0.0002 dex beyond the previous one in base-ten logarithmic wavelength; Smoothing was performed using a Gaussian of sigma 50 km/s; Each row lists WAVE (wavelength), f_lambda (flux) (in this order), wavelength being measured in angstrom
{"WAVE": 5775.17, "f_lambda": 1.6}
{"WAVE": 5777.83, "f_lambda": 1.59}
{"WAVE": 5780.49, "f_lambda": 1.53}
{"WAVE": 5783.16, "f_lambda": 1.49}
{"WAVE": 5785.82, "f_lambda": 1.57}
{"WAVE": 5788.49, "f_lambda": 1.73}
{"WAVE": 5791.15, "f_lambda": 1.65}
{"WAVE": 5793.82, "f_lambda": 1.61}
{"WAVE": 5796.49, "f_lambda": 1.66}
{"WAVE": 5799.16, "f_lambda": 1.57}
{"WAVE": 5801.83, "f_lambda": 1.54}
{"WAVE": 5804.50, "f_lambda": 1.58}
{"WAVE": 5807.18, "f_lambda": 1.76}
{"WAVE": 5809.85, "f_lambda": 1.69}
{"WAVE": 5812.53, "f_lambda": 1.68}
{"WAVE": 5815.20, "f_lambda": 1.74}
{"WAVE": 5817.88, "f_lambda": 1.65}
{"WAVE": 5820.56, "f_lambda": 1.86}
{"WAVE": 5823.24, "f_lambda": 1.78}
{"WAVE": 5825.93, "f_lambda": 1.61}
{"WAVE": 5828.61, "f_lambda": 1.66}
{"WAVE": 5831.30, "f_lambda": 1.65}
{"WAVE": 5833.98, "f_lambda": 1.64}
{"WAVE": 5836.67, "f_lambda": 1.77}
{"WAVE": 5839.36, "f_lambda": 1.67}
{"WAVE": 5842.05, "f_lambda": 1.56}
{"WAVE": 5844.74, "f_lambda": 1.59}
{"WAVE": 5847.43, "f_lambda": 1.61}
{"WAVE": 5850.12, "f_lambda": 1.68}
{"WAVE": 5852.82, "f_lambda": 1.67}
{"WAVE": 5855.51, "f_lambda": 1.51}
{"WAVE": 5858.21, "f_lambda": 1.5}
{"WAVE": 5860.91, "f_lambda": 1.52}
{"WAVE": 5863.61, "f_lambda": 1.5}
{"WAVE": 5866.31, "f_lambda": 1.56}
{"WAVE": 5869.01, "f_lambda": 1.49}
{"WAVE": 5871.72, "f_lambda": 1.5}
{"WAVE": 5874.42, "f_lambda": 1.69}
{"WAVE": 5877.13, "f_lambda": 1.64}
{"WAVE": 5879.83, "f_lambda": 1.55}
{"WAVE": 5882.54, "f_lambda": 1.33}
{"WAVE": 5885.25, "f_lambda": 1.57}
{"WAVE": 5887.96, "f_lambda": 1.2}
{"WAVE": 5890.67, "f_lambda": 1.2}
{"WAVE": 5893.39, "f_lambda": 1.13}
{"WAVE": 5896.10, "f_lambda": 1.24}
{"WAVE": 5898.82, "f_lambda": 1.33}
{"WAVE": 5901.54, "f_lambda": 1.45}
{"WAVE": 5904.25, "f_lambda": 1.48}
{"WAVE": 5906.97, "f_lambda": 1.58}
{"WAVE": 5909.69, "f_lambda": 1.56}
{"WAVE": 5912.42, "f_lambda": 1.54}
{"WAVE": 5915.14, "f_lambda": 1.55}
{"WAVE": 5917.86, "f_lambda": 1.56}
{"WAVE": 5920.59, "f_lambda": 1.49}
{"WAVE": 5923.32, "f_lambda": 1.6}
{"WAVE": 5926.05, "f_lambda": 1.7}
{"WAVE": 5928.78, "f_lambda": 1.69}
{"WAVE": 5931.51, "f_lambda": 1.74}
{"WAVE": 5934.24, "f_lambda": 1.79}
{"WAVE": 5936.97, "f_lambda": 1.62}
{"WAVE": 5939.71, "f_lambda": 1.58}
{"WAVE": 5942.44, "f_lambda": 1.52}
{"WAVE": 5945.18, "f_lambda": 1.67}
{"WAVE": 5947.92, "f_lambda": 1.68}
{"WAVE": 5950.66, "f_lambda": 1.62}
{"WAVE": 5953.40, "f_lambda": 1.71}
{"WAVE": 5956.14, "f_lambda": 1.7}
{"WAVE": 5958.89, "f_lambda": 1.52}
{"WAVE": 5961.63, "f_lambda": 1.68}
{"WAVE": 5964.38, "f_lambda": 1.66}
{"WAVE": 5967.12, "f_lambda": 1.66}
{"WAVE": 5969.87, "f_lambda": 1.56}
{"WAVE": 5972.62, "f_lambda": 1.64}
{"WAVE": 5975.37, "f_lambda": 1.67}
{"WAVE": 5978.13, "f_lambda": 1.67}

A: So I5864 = 41.9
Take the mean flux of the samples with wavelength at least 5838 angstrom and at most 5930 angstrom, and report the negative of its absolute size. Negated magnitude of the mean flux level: -1.51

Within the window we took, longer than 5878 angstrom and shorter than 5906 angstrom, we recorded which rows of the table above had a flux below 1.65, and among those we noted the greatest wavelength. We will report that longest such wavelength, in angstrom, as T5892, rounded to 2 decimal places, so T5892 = 5904.25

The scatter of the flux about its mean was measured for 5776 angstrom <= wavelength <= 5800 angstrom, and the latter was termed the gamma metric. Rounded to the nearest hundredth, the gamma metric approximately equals 0.07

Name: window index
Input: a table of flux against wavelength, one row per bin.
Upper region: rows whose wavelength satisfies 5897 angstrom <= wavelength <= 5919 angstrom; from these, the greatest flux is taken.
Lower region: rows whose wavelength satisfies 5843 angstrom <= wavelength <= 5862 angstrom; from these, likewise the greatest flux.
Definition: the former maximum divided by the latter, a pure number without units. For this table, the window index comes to 0.94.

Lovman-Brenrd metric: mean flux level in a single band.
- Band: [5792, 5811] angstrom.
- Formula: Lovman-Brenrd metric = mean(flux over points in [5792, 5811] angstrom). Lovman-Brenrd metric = 1.63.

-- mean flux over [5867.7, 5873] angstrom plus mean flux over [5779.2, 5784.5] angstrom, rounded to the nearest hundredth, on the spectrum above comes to 3.00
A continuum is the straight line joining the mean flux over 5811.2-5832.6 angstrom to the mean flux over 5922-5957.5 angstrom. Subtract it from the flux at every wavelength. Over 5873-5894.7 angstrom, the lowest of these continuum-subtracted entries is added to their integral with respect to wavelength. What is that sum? -6.4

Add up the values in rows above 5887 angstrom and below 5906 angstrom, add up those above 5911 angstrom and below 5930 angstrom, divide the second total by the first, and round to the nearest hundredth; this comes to 1.23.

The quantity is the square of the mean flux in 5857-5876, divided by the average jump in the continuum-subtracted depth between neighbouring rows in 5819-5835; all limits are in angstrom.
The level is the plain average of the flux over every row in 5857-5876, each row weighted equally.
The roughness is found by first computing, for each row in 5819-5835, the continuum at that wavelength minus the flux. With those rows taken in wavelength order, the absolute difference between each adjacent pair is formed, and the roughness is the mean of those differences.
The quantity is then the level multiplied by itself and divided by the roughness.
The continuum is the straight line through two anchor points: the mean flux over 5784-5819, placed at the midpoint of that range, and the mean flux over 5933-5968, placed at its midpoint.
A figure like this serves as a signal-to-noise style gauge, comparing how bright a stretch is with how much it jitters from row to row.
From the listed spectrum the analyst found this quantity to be 37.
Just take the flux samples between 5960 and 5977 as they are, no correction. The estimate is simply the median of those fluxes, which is 1.66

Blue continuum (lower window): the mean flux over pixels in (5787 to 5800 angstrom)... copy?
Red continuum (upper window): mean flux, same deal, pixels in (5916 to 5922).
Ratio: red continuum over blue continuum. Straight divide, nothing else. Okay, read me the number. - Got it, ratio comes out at 0.93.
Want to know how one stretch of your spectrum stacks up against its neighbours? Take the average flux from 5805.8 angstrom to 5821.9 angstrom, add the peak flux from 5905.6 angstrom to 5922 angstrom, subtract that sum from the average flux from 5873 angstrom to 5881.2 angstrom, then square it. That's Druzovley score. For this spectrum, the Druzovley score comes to 2.8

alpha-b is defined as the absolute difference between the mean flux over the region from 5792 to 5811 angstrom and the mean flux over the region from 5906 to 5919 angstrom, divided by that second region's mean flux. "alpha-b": 0.046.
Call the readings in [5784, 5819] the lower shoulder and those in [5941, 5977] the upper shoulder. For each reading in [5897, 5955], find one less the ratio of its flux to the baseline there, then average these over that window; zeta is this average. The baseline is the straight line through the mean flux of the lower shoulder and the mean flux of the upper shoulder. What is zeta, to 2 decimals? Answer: 0.03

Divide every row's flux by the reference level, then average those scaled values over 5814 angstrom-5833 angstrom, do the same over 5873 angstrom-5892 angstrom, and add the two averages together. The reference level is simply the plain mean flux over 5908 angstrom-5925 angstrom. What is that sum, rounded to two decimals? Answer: 2.04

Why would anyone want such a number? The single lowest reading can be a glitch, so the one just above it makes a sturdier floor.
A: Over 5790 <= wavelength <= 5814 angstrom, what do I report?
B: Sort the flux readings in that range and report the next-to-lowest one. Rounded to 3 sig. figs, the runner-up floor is 1.57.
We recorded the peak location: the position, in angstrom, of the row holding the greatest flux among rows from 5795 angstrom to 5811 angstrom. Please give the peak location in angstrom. 5807.18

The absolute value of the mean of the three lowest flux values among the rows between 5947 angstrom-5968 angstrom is 1.60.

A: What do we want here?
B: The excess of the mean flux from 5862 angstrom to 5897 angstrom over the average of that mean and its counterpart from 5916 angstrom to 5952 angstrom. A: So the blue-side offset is -0.10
